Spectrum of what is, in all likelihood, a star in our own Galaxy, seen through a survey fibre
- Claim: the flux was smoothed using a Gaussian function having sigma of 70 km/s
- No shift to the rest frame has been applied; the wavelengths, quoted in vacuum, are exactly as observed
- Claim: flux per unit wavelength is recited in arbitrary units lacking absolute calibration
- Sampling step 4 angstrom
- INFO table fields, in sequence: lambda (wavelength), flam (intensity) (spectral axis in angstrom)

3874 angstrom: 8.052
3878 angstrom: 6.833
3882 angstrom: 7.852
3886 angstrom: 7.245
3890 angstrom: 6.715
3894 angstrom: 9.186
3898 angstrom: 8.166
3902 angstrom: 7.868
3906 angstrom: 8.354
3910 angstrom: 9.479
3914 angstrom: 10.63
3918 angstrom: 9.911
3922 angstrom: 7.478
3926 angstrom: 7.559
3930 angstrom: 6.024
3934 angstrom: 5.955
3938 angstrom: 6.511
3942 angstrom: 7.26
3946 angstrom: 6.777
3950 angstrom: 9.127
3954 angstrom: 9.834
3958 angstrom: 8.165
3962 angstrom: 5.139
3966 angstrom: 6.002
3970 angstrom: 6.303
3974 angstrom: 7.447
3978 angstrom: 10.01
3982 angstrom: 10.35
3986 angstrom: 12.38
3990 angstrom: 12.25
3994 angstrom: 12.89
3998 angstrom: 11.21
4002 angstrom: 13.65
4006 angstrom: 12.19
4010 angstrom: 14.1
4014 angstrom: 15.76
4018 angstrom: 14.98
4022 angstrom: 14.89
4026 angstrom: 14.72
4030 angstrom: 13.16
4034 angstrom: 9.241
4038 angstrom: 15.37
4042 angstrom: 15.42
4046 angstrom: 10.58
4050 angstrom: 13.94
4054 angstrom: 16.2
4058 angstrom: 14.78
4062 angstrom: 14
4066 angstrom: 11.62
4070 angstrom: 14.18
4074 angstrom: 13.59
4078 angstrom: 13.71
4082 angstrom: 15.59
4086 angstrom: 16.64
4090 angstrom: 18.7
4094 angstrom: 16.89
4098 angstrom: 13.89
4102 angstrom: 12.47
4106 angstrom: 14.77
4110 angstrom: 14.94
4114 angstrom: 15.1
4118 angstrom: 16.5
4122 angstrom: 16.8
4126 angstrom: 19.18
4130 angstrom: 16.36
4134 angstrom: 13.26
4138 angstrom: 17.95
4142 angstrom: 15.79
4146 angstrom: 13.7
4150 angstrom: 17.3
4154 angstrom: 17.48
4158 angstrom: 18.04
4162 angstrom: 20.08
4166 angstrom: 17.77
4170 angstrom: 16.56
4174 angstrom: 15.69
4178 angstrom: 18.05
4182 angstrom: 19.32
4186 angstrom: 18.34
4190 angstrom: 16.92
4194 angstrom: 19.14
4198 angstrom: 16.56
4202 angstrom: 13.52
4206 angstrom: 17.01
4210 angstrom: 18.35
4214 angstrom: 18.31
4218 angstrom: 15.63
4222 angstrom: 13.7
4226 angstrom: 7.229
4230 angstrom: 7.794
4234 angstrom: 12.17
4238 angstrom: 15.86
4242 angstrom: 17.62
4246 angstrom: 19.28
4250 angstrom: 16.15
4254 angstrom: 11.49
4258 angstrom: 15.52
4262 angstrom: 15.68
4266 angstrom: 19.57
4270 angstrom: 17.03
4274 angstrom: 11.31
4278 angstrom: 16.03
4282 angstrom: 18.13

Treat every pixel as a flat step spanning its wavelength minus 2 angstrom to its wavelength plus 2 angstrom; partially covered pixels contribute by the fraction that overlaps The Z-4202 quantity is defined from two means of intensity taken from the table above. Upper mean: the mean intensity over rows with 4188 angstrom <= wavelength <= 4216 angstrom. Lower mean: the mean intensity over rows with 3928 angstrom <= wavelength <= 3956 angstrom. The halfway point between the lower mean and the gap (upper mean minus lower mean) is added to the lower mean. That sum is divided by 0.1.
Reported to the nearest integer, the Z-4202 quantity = 159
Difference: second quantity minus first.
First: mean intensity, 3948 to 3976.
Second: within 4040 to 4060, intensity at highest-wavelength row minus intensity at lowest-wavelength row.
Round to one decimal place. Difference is -8.1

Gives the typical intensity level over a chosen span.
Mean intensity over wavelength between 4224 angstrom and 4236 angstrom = 9.1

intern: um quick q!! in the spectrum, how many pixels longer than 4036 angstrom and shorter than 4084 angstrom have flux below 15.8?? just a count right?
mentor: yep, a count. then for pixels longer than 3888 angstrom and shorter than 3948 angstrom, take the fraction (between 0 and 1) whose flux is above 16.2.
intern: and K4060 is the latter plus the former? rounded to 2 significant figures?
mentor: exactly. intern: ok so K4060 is 11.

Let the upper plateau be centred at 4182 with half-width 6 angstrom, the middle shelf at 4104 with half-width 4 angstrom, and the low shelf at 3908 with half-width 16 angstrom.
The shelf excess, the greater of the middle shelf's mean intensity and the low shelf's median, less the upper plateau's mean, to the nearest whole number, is -5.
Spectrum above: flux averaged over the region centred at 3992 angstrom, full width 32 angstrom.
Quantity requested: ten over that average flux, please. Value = 0.84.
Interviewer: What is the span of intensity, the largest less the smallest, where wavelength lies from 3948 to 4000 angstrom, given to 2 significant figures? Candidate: 7.8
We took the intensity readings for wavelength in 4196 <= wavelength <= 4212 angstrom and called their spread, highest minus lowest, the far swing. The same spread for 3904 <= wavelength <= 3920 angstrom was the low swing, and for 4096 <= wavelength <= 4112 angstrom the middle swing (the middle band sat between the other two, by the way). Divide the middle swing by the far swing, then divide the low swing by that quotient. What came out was 4.5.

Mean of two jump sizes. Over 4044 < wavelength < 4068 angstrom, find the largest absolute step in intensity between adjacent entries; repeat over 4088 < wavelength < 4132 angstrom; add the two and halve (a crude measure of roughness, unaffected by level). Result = 3.2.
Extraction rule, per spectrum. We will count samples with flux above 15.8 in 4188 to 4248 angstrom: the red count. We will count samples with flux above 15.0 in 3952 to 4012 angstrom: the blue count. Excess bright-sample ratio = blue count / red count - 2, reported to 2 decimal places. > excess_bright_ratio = -2.00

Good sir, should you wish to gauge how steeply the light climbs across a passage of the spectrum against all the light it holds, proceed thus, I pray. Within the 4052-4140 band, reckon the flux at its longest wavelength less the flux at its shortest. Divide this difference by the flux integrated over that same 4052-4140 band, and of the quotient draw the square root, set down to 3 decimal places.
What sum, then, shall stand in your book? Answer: 0.036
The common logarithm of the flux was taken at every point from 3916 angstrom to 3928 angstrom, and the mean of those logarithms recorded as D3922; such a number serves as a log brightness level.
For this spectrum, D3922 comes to 0.92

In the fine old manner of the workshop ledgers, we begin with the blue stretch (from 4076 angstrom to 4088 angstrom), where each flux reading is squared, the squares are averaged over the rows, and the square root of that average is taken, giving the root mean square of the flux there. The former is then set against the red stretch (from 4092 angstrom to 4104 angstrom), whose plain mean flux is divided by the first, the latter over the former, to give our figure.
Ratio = 0.94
